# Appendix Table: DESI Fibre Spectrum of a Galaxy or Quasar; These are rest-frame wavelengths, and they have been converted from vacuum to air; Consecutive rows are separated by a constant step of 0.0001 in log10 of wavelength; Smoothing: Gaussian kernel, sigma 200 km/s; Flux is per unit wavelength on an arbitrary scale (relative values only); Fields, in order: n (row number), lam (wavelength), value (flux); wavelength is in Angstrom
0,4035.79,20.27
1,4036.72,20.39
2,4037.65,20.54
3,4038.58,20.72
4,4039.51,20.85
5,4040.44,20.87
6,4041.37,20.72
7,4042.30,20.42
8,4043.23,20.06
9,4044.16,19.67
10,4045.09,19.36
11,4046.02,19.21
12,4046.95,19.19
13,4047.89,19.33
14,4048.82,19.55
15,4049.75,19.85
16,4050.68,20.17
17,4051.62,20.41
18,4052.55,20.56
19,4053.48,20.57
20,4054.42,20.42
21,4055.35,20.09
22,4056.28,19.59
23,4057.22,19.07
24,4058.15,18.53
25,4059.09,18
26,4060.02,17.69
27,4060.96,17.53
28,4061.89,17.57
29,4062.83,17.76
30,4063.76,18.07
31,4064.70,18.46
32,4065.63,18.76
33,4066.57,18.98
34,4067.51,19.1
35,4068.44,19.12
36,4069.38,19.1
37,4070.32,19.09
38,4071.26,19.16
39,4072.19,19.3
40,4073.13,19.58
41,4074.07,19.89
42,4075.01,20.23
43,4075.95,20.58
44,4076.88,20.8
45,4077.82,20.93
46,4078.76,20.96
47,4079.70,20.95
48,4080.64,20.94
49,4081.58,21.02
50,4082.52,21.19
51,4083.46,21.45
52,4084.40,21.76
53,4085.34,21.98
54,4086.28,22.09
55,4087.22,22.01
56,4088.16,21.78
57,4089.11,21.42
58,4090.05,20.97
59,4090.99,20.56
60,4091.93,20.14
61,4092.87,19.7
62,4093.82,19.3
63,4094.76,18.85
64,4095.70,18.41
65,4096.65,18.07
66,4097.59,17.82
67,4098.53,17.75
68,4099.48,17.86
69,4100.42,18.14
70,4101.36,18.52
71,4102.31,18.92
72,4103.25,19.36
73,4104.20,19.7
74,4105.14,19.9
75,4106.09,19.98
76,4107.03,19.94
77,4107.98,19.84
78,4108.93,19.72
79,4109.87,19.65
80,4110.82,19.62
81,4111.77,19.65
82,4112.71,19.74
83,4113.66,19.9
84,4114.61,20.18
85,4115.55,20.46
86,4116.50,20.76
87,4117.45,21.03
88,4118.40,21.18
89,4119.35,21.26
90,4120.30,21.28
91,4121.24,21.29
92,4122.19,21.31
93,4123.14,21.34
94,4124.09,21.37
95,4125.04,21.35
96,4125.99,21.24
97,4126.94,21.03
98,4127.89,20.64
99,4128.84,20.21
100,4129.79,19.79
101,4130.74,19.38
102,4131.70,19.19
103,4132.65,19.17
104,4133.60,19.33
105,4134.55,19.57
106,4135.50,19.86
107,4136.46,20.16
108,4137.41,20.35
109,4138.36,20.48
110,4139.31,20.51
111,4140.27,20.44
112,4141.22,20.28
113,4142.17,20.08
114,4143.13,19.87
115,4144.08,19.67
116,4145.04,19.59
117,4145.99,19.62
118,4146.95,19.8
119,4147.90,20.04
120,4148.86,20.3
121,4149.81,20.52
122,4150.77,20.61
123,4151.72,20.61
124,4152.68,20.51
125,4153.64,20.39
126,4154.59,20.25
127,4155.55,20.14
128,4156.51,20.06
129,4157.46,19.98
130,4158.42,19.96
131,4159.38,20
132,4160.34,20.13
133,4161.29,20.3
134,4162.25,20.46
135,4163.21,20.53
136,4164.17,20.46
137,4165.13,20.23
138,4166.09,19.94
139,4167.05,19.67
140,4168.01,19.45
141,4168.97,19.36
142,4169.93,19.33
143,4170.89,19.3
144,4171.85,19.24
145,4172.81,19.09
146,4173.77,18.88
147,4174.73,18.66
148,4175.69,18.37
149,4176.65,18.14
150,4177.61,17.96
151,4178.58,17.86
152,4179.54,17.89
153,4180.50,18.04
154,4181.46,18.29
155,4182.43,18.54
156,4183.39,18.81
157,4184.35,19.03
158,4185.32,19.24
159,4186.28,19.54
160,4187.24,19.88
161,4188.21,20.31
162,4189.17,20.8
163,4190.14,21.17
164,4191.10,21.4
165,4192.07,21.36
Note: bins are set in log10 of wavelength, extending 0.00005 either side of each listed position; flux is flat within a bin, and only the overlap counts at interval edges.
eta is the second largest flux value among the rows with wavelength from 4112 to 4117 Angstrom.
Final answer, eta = 20.46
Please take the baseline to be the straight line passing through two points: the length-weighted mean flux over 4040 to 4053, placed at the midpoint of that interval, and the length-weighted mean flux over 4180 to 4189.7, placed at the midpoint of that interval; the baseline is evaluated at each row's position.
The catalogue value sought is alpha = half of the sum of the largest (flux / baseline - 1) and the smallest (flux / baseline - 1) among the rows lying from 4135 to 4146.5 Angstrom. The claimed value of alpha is 0.030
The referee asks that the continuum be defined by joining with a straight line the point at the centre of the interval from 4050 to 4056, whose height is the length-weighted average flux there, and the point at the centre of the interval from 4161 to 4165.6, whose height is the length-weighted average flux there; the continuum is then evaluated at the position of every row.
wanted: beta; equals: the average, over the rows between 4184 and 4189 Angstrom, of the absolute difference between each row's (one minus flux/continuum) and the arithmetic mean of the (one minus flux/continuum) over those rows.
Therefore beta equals 0.0194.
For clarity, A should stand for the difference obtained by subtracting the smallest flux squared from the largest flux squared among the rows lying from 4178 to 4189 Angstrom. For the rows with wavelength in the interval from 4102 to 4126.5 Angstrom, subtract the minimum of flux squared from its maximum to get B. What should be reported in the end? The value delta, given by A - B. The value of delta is -5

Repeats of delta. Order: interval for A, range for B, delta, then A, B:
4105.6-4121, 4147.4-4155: 45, 68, 23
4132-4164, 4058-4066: 13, 57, 45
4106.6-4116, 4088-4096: -102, 34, 135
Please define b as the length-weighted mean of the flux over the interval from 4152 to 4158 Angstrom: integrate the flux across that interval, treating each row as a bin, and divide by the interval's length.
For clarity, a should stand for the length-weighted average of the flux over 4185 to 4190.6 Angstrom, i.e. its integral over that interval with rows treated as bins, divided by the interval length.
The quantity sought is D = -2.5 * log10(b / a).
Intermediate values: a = 20.2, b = 20.2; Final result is 0.00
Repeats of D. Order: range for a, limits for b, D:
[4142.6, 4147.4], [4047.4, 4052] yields -0.01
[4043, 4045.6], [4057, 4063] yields 0.10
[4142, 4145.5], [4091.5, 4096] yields 0.02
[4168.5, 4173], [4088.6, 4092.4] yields -0.08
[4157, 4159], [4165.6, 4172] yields 0.02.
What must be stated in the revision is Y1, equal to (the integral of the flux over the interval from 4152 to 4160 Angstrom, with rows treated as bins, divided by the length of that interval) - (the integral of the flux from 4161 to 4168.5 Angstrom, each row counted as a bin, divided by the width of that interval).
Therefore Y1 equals 0.0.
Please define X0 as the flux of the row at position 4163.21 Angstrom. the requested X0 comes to 20.53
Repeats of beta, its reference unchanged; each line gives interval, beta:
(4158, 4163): 0.0082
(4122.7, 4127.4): 0.0052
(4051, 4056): 0.0063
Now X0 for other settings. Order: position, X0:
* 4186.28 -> 19.54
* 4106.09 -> 19.98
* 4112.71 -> 19.74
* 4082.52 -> 21.19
